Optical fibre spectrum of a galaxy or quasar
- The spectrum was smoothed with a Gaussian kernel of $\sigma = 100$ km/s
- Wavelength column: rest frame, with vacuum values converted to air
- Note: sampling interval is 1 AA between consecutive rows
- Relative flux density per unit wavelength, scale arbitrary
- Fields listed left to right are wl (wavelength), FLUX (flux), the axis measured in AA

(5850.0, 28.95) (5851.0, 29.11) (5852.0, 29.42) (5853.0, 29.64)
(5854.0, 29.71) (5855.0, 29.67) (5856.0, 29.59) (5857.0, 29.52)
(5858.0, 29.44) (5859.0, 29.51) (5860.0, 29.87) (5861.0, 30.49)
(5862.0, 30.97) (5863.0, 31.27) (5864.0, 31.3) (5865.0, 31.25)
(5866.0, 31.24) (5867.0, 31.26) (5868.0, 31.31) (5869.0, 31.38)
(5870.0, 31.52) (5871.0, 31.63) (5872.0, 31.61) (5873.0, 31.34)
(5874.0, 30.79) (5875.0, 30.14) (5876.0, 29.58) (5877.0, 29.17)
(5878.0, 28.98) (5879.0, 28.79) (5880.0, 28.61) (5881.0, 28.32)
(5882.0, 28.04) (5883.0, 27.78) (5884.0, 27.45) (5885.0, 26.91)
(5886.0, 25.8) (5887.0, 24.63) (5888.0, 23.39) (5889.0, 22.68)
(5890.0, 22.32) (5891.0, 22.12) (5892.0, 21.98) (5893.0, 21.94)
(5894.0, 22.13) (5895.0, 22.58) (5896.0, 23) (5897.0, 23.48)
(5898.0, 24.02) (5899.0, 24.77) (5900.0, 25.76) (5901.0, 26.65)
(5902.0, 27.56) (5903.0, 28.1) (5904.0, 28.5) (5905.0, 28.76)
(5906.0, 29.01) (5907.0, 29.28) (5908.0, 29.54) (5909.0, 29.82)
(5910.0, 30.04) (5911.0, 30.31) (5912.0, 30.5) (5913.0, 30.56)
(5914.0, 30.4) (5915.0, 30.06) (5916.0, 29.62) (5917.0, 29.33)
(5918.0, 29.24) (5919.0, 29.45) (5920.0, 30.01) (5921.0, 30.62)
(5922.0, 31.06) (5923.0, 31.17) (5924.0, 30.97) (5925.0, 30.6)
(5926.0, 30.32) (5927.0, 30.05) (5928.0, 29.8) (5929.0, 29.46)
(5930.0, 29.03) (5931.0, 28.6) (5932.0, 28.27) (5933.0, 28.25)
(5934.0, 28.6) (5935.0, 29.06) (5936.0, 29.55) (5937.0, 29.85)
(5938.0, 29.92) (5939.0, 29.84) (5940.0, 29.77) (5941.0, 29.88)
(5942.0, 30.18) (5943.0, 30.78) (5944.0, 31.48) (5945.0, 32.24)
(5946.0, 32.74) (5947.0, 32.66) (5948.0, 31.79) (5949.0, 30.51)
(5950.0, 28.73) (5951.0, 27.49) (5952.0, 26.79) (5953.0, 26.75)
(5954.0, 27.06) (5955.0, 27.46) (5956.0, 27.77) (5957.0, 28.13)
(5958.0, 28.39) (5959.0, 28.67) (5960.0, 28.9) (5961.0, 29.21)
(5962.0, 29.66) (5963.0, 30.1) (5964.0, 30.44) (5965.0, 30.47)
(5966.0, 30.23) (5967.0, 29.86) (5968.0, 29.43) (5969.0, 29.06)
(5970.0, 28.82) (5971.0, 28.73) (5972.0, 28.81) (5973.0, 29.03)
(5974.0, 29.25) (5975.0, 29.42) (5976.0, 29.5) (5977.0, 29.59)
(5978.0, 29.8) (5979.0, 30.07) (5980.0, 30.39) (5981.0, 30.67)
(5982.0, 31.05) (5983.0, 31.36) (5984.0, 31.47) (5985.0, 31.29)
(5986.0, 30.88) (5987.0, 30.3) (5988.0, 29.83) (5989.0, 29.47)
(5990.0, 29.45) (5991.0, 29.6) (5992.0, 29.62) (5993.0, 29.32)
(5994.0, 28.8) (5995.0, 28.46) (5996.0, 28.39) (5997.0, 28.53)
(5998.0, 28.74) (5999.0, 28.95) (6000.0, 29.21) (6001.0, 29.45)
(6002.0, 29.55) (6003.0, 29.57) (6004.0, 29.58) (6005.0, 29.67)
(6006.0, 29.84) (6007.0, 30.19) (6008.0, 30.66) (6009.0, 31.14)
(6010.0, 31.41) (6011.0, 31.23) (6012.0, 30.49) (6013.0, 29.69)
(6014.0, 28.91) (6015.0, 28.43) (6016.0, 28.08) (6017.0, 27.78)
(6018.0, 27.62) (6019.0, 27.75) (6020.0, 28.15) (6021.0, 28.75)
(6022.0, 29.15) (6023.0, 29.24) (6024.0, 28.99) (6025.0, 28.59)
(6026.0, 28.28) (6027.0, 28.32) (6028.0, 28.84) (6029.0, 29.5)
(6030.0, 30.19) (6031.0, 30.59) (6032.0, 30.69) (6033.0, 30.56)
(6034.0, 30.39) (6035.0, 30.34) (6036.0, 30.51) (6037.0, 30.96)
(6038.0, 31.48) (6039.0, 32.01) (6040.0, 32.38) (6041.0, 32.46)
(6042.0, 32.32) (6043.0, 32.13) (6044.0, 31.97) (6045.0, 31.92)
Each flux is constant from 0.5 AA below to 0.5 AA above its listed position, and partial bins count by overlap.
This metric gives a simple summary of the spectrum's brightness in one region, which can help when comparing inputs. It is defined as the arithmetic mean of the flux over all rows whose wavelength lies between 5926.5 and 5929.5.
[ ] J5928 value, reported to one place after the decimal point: 29.8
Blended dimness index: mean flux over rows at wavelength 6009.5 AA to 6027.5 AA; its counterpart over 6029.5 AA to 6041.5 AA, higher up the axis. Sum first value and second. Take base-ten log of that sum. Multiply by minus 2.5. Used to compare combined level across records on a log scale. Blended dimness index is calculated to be -4.45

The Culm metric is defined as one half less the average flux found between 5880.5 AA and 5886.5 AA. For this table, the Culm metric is -26.9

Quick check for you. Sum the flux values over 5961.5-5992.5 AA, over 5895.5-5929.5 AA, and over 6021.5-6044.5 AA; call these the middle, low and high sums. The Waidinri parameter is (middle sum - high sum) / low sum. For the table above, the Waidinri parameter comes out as 0.23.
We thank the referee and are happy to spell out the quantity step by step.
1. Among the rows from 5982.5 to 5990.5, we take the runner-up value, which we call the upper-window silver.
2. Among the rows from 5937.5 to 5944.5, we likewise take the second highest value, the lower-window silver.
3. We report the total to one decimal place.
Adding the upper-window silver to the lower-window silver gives 62.1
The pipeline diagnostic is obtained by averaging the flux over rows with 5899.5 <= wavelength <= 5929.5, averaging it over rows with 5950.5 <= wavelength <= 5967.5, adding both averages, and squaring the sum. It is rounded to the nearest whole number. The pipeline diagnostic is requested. 3390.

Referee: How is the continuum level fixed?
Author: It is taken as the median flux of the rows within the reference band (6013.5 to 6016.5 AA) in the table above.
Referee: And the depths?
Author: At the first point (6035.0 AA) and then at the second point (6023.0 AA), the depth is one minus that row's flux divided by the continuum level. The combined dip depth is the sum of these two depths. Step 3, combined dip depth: -0.10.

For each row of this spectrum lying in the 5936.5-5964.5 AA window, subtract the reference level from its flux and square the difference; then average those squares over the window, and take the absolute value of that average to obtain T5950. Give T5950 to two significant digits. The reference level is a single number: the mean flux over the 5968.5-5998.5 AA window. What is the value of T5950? 2.8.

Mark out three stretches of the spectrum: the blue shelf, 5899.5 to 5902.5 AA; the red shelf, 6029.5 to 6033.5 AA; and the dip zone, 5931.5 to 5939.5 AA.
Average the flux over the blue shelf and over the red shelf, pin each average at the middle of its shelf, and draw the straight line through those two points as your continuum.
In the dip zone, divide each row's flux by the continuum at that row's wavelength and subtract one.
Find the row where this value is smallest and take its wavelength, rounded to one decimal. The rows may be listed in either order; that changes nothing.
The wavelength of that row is 5933.0 AA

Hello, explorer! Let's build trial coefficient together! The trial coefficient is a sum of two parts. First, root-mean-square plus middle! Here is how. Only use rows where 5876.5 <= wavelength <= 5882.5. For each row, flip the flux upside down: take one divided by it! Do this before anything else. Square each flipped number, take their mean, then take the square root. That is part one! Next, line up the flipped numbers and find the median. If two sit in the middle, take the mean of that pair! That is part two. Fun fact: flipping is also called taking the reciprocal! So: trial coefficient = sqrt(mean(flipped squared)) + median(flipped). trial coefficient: 0.070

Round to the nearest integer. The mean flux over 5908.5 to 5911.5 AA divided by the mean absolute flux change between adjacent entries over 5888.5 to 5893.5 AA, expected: 162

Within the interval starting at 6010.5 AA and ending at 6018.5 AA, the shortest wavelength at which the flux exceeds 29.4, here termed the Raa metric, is 6011.0 AA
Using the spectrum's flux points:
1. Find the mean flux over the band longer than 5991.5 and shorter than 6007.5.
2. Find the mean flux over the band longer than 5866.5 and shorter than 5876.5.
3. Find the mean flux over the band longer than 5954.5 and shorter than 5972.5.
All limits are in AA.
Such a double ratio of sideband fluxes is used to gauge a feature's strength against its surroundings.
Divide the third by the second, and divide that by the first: 0.032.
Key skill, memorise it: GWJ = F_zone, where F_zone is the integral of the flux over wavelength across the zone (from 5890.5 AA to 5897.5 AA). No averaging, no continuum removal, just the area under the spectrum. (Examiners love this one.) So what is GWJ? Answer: 157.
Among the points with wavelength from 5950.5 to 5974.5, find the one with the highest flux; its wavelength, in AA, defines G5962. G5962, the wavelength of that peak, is 5965.0 AA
